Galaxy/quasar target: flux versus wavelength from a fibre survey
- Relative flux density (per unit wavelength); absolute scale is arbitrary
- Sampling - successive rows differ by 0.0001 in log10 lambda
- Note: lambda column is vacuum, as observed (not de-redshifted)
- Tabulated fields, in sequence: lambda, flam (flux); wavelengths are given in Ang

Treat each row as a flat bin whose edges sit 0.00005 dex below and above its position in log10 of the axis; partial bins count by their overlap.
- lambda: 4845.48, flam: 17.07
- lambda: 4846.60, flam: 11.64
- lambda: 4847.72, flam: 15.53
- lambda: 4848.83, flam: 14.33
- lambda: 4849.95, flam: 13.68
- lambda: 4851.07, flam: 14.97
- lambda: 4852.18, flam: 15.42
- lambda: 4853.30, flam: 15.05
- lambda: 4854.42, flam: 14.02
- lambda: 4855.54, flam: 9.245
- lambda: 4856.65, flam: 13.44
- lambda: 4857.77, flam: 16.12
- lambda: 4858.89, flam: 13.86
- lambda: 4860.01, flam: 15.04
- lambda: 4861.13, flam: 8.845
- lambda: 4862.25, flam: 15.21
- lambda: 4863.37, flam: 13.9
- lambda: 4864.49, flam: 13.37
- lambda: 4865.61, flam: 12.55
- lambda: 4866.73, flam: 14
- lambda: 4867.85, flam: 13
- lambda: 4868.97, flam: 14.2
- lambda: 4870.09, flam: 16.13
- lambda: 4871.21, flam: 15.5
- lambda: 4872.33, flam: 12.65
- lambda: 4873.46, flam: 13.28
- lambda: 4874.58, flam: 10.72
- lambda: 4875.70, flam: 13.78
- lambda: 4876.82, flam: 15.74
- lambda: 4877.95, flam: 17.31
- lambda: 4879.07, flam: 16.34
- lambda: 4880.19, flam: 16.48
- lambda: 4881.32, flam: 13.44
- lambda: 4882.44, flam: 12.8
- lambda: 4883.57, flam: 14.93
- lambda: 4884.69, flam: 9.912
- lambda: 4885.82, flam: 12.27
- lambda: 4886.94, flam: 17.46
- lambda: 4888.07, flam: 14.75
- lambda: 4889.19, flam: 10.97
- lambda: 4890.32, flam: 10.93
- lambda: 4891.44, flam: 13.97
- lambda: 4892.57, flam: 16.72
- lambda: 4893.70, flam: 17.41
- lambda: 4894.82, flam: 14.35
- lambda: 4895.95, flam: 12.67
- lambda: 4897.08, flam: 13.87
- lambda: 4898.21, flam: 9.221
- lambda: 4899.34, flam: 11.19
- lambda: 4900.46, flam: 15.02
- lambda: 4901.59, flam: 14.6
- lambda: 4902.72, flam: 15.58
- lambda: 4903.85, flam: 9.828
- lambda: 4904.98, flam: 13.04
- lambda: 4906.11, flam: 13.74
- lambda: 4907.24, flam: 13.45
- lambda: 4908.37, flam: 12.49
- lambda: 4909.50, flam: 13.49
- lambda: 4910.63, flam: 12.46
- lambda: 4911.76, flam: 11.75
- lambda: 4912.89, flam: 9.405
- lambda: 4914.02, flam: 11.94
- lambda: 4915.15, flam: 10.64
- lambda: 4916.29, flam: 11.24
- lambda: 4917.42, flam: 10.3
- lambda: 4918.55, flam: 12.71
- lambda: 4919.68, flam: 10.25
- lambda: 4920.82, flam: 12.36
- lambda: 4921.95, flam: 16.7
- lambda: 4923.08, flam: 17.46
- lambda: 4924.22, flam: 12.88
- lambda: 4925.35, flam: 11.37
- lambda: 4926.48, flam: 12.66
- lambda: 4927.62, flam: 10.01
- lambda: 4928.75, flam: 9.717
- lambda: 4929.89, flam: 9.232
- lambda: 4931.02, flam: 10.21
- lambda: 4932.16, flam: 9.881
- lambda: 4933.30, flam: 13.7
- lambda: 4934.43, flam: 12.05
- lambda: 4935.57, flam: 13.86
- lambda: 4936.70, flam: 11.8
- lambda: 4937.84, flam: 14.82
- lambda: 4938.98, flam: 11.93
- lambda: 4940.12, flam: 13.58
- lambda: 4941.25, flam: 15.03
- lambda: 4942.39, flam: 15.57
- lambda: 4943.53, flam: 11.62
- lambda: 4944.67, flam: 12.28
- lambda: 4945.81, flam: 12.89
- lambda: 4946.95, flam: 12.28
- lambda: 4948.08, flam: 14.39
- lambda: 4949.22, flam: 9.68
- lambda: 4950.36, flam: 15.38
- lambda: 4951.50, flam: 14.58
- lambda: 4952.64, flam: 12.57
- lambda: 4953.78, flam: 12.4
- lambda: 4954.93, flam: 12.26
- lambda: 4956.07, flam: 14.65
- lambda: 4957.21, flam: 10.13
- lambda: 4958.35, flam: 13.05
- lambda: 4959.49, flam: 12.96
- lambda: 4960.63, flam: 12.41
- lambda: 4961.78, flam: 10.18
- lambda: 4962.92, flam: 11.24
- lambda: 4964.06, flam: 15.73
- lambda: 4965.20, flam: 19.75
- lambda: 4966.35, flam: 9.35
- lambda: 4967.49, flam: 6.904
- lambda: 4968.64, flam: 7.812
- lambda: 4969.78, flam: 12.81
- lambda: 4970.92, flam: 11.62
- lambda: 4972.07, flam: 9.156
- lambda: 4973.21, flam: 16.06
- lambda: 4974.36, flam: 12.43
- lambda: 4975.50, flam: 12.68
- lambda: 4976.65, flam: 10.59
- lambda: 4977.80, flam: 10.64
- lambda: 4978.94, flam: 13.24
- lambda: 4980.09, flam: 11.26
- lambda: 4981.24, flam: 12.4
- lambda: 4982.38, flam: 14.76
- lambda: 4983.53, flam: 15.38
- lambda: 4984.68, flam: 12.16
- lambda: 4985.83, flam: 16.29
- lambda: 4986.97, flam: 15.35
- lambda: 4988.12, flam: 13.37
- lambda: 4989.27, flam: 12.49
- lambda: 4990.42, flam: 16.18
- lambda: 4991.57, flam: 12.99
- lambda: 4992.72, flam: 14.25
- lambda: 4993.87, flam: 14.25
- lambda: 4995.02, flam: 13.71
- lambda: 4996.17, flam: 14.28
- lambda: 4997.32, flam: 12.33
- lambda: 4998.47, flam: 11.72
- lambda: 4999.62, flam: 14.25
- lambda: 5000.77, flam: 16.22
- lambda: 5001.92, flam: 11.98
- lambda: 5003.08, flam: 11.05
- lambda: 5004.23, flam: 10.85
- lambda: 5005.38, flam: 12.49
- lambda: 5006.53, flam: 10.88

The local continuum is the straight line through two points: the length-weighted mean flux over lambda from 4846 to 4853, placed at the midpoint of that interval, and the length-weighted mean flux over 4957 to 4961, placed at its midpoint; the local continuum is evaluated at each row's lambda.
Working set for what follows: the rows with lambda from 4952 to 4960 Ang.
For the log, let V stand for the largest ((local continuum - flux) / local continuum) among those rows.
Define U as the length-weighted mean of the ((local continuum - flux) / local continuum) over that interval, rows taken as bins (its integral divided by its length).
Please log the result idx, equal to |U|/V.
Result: 0.10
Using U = -0.017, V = 0.180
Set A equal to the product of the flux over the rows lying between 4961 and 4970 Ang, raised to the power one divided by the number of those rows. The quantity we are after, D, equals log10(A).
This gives 1.045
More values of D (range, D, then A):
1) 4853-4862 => 1.111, 12.93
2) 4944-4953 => 1.110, 12.89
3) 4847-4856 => 1.142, 13.87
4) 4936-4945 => 1.122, 13.24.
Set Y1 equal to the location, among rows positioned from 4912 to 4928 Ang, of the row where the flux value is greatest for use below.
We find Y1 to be 4923.08 Ang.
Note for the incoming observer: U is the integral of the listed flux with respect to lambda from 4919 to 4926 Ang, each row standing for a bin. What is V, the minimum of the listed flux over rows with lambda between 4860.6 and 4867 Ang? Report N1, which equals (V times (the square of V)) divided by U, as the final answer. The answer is 7.3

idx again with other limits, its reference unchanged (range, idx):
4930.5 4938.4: 0.14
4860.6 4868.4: 0.20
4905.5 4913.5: 0.22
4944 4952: 0.18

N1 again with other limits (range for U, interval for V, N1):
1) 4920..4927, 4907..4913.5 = 8.6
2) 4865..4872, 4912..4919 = 8.4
